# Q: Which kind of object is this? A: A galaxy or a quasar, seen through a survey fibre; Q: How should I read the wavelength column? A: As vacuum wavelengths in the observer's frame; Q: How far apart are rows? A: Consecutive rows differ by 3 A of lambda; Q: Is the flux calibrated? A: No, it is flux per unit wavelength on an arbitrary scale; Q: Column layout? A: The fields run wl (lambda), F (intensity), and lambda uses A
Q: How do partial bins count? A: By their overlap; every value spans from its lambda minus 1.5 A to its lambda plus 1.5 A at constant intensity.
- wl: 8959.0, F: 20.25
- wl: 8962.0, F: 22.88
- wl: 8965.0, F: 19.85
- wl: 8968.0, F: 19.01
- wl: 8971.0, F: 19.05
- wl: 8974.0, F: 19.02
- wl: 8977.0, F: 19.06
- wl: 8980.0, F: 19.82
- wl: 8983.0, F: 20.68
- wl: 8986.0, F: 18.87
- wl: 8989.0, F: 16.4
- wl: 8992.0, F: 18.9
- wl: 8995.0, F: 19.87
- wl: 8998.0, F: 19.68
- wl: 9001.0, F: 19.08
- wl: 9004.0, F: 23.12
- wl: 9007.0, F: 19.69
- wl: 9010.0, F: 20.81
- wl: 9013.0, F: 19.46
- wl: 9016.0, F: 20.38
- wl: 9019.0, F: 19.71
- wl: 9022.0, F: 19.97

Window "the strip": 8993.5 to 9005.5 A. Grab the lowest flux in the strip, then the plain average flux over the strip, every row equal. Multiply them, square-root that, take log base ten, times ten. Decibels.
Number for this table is 13.0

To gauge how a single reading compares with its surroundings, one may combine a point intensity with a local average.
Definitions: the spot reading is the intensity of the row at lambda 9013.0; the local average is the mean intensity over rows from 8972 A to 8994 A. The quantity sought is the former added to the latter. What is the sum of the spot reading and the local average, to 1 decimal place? 38.4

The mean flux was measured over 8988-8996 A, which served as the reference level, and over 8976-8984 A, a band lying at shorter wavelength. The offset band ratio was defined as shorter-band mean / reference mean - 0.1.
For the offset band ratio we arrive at 0.98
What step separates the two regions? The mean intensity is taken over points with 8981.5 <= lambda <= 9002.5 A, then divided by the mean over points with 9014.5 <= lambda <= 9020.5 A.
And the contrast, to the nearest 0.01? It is 0.95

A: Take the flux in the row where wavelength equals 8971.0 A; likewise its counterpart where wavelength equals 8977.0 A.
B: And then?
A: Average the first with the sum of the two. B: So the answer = 28.6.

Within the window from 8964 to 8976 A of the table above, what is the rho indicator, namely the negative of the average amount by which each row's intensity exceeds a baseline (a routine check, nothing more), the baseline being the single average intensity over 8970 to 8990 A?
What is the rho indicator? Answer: -0.2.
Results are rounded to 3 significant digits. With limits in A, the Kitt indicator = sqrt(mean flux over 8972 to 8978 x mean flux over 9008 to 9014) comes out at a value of 19.6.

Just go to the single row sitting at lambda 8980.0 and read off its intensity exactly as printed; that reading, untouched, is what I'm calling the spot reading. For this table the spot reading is 19.82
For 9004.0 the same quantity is 23.12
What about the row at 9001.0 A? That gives 19.08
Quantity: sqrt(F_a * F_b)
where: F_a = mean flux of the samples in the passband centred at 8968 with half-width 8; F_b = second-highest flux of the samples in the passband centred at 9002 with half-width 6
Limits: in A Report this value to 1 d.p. 19.8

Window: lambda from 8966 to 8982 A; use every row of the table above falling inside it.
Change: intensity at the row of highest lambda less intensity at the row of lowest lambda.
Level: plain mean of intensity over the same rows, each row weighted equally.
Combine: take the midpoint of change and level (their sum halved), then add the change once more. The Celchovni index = 10.8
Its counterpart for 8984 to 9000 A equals 10.6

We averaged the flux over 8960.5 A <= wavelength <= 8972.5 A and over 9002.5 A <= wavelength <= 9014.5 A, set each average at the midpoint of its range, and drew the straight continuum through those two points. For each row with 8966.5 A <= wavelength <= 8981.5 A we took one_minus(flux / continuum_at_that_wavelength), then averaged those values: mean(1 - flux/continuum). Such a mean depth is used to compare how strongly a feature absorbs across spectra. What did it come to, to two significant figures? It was 0.055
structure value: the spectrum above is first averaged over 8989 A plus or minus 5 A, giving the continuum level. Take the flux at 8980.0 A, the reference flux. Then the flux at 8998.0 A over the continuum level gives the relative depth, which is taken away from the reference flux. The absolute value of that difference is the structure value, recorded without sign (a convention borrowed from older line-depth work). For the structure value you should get 18.7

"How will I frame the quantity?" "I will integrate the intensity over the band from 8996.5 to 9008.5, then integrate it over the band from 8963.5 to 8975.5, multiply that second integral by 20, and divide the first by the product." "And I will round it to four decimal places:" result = 0.0530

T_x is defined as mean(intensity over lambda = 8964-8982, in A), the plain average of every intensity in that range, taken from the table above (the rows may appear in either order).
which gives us 19.3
